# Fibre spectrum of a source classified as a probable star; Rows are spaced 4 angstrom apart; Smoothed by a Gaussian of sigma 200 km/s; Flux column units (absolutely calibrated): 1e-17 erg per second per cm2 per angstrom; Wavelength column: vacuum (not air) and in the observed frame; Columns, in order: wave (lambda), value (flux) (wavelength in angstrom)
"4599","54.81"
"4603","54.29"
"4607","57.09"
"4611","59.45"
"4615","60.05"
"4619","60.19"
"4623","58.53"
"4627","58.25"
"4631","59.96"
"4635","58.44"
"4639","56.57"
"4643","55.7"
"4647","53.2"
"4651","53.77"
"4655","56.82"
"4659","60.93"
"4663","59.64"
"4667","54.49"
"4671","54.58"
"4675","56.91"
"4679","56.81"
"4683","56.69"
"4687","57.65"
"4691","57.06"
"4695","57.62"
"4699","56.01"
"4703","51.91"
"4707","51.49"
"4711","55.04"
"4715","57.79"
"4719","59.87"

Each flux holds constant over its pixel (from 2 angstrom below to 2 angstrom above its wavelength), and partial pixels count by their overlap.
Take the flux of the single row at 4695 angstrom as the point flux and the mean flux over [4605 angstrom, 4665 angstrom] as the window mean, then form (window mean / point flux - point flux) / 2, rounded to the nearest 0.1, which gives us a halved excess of -28.3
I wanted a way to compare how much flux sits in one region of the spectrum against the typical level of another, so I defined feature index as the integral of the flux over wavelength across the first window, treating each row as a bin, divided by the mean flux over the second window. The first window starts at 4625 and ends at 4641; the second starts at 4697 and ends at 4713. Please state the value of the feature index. 17.4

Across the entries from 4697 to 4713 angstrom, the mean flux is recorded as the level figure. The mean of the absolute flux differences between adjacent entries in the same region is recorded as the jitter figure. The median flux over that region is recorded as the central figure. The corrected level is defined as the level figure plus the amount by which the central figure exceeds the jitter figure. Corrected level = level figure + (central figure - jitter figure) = 104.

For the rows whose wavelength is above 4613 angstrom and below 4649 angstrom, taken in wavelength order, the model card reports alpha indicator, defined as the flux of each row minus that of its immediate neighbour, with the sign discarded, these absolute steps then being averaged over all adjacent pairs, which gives 1.3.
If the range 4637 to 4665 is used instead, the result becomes 2.1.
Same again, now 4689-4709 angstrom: 1.7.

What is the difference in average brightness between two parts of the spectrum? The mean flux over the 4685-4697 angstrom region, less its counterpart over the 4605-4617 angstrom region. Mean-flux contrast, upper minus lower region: -1.4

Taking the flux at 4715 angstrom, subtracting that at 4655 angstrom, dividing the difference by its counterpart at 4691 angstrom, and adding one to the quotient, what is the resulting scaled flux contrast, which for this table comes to 1.02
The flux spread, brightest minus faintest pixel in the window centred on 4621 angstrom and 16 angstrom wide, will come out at 2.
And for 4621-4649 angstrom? 7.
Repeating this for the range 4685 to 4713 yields 6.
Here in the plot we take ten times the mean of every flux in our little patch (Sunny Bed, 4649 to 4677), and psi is 567.3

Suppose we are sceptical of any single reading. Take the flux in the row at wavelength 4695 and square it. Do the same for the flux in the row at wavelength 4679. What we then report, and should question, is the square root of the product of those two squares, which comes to 3273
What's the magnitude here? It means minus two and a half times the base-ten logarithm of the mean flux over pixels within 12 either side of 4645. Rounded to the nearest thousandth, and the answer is -4.366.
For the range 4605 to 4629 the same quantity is -4.426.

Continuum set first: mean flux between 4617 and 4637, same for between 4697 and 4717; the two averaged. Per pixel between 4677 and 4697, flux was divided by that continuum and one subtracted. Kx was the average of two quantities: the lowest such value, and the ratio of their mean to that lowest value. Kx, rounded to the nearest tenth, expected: -2.9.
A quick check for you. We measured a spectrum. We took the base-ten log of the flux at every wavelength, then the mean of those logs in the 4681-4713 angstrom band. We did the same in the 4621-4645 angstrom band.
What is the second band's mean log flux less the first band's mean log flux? 0.019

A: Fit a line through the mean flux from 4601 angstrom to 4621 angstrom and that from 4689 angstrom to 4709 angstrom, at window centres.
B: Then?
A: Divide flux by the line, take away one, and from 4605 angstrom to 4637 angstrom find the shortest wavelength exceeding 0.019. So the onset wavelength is 4611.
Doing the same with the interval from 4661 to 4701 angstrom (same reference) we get 4663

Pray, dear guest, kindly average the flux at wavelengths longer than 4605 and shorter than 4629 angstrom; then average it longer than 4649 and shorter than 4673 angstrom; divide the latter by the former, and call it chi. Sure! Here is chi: 0.962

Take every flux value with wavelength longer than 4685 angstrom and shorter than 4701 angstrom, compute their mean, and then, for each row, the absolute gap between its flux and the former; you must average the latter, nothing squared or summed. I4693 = 0.55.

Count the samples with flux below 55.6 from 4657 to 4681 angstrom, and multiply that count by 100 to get 200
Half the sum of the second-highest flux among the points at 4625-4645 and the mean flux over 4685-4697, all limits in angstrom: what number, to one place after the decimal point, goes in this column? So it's 57.9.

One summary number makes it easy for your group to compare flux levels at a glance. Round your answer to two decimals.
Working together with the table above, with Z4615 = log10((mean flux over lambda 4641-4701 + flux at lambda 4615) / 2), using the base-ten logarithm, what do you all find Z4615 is 1.77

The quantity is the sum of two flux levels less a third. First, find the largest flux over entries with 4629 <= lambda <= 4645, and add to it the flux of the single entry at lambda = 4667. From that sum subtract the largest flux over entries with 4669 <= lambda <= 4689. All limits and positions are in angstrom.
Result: 56.8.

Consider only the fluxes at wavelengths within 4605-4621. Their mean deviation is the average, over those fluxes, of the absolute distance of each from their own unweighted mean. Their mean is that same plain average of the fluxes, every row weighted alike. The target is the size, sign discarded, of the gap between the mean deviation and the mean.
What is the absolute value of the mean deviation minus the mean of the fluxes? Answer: 58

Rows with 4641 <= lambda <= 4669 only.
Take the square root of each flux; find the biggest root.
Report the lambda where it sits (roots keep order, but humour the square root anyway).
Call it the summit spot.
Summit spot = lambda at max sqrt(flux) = 4659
